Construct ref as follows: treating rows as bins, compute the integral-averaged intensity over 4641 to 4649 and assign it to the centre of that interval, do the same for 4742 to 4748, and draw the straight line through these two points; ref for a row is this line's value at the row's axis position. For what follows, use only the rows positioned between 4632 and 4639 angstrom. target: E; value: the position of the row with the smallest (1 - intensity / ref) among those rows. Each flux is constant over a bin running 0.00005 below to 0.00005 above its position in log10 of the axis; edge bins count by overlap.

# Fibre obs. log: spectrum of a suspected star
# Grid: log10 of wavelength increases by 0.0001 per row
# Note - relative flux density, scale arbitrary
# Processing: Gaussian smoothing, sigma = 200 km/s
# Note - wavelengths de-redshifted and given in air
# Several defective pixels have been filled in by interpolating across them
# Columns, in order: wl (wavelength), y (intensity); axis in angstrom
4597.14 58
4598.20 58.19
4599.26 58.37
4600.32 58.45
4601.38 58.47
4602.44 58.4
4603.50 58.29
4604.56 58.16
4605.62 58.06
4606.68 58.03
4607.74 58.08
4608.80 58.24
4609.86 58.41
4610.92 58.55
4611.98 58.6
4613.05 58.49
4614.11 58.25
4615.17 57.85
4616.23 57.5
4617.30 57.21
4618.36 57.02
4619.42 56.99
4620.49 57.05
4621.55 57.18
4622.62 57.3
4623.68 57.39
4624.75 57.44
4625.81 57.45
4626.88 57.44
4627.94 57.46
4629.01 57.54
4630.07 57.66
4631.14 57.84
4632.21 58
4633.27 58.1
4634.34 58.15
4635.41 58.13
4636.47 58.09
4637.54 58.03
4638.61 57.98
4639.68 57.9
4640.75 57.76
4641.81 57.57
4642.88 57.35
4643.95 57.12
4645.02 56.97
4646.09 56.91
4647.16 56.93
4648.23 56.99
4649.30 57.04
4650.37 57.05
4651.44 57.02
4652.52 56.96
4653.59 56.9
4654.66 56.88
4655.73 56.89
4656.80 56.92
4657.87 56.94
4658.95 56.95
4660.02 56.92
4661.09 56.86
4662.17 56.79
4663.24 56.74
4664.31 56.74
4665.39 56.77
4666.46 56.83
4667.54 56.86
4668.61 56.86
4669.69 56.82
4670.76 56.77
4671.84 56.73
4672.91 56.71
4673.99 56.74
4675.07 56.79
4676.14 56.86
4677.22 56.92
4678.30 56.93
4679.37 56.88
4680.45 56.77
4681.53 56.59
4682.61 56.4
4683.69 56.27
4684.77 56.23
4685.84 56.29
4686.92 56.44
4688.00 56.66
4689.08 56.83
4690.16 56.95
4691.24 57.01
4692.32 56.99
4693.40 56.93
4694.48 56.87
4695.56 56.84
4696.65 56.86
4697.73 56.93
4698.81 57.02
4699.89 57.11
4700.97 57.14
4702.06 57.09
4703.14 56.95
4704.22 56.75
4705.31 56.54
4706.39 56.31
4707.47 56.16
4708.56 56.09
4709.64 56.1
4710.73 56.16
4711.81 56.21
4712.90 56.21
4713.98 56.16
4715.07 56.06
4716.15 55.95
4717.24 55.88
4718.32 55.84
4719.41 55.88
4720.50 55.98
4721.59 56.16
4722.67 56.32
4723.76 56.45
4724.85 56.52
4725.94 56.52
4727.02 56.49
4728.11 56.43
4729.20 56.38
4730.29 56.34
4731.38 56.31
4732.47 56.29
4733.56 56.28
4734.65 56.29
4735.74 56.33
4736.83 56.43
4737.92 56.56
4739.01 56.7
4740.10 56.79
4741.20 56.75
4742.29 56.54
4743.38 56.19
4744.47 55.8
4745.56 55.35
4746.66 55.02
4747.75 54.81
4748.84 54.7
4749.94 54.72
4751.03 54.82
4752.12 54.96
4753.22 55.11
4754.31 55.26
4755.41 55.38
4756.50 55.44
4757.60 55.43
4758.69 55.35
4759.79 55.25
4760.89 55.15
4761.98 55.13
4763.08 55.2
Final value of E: 4634.34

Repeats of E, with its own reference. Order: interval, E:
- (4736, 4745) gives 4740.10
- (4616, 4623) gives 4616.23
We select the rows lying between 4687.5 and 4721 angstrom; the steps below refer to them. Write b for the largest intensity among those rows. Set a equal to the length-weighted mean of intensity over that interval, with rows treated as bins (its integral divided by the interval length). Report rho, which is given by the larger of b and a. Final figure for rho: 57.1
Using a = 56.5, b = 57.14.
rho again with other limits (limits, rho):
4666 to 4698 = 57.0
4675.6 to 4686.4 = 56.9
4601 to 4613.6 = 58.6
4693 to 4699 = 57.0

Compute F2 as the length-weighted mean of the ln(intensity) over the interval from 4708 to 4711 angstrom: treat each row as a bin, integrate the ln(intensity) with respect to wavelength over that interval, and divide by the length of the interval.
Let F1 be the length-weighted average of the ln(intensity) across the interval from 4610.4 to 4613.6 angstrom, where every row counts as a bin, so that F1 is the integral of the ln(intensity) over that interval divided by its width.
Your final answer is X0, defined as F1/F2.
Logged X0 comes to 1.01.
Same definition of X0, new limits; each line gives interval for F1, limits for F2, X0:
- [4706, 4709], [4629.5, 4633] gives 0.99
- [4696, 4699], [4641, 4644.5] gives 0.99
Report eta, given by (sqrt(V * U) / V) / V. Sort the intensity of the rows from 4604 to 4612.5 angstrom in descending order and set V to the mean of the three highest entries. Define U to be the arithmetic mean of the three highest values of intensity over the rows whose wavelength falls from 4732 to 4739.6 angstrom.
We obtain 0.0168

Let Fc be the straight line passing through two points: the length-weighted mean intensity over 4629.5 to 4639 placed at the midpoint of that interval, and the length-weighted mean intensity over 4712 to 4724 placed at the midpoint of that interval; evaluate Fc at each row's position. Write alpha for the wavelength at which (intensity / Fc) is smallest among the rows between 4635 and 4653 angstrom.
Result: 4646.09 angstrom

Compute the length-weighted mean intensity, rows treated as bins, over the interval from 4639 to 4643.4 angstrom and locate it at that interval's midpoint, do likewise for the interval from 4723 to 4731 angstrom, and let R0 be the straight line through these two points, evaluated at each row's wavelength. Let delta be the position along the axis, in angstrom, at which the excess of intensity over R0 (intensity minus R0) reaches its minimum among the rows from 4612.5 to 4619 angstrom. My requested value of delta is 4618.36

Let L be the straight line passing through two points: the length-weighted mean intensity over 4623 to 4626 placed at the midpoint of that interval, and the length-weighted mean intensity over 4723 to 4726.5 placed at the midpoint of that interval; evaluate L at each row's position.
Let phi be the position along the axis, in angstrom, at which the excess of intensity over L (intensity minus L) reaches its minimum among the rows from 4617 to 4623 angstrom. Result 4619.42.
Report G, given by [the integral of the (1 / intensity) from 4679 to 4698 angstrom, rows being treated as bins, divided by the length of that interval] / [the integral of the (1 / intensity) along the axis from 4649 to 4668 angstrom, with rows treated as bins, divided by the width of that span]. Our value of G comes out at 1.00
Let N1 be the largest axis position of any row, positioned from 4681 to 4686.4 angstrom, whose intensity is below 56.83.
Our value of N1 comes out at 4685.84 angstrom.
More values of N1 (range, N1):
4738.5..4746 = 4745.56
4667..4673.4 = 4672.91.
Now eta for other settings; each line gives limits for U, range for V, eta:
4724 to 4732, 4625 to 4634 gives 0.0170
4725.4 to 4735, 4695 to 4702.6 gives 0.0174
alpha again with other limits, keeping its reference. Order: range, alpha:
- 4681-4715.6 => 4684.77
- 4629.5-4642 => 4630.07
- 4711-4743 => 4718.32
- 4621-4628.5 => 4621.55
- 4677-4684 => 4683.69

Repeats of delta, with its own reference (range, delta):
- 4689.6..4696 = 4695.56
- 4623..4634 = 4623.68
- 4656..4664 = 4663.24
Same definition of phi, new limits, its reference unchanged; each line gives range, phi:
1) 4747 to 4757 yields 4748.84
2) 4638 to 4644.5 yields 4643.95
